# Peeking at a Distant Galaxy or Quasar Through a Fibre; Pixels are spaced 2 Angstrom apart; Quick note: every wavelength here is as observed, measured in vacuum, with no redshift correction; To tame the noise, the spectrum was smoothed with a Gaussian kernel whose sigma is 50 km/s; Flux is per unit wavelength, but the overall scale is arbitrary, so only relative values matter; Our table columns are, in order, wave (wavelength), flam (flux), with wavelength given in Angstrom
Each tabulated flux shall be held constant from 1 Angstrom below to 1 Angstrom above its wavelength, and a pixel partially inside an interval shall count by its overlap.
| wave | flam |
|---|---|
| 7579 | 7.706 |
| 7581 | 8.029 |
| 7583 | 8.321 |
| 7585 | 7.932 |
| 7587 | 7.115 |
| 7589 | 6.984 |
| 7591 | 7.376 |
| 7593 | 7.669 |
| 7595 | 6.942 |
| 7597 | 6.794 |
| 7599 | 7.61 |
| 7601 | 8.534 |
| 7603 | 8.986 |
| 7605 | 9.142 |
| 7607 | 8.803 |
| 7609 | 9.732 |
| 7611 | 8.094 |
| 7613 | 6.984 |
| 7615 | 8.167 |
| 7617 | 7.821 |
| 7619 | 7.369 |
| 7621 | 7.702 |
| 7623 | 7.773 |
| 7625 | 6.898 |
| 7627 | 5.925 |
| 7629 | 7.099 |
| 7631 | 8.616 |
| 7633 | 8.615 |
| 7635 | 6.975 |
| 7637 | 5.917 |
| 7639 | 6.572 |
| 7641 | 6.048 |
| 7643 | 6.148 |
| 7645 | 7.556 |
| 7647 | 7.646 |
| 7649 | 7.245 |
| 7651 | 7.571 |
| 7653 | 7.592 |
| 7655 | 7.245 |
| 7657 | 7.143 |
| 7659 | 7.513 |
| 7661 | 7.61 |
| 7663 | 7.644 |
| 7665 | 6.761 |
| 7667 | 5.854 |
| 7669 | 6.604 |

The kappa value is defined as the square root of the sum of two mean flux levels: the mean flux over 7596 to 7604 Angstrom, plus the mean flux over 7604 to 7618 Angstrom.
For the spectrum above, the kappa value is 4.05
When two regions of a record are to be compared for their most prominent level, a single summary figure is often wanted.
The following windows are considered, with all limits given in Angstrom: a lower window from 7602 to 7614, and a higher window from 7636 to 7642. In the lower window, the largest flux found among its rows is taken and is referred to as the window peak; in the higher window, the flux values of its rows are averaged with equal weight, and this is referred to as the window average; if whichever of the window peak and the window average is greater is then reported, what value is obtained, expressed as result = 9.7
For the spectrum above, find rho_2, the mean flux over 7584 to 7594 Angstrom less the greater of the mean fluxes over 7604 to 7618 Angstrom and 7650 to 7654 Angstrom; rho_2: -1.0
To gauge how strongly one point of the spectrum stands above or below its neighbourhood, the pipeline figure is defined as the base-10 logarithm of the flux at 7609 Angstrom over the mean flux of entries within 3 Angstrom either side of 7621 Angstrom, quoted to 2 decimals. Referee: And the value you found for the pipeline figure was 0.11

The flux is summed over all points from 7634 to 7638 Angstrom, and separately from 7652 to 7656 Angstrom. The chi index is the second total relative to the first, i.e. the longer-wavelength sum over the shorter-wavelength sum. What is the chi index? 1.15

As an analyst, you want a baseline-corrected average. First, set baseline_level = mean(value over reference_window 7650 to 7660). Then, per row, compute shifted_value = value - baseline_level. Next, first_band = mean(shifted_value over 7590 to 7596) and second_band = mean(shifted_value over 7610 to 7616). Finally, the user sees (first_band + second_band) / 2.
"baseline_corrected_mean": 0.1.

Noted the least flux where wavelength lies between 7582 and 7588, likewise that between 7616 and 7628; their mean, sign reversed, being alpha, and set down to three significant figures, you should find -6.52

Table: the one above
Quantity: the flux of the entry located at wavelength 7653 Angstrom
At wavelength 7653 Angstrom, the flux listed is 7.592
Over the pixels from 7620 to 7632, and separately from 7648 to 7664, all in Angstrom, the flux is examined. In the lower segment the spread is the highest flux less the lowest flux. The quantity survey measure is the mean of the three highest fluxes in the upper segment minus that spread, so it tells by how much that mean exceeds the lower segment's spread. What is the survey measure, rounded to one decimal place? 4.9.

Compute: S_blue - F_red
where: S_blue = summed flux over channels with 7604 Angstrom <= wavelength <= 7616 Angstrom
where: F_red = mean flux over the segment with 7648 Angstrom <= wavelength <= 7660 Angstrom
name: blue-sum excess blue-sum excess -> 44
